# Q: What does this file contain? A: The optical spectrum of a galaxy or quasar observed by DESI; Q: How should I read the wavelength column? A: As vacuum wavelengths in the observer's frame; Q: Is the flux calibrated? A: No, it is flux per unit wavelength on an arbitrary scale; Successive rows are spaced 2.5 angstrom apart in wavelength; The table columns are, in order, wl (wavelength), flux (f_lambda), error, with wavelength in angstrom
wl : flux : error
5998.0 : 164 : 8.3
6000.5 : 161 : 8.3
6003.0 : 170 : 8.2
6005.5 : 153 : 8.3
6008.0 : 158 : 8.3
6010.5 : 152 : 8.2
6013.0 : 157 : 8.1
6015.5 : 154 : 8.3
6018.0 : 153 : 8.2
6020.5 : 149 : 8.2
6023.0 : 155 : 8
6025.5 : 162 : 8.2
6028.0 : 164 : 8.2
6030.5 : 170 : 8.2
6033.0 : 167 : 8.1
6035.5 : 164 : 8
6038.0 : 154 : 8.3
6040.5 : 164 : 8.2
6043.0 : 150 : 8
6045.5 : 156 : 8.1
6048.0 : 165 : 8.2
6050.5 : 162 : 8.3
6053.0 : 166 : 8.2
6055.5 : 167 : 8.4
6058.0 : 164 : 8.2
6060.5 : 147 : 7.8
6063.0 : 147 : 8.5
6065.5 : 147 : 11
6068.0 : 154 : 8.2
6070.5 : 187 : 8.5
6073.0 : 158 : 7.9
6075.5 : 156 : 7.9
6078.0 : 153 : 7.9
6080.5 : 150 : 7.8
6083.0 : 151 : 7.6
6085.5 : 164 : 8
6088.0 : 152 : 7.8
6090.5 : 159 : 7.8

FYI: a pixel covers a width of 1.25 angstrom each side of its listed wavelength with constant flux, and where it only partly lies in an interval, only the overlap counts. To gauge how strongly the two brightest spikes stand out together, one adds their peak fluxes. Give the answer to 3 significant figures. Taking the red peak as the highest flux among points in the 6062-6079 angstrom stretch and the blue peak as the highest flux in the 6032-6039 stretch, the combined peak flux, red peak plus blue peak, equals 354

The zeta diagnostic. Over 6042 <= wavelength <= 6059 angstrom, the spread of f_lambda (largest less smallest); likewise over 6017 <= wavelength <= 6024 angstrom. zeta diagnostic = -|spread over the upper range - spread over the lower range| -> -11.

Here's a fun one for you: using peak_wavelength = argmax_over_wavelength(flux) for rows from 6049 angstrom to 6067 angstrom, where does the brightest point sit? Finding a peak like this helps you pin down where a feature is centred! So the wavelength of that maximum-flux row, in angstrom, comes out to 6055.5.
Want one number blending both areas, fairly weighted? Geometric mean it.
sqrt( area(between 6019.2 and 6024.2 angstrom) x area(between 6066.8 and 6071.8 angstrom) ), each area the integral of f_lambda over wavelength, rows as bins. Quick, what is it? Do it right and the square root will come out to 805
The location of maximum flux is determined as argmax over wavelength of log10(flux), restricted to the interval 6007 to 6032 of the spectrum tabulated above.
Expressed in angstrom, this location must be 6030.5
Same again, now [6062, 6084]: 6070.5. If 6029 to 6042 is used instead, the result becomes 6030.5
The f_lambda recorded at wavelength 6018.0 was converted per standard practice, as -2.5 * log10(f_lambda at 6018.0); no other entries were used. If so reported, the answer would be -5.46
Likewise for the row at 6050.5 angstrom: -5.52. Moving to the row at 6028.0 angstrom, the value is -5.54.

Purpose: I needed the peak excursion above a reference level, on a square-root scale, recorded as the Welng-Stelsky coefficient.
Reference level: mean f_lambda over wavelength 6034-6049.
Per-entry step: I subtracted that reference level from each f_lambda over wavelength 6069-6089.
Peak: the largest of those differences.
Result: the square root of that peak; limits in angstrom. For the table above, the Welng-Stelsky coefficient 5.3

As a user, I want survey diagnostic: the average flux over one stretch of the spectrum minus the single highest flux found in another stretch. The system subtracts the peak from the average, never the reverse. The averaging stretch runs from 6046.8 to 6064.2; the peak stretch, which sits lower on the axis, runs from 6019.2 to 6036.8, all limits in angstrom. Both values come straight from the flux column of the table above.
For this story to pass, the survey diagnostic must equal -10.3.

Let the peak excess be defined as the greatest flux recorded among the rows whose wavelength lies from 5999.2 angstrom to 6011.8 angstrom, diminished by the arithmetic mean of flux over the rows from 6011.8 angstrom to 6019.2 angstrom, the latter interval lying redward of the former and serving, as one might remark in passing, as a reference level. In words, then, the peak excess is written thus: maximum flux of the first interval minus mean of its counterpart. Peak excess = 15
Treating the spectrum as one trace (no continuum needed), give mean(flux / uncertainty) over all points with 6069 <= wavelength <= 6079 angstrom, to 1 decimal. 20.3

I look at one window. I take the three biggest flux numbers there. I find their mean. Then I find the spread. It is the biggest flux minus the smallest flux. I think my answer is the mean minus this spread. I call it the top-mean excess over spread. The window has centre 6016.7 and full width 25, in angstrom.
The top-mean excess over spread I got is 146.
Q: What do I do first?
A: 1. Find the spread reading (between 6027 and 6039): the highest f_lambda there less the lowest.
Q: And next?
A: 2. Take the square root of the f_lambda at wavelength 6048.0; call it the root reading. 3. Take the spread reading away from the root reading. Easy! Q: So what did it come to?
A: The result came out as -3.2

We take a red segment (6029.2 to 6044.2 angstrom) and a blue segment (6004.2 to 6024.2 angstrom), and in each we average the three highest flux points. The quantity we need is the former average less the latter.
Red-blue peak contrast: 10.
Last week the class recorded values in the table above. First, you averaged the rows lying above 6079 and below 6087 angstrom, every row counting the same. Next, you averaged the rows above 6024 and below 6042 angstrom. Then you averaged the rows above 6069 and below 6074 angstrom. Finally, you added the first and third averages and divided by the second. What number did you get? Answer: 2.00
